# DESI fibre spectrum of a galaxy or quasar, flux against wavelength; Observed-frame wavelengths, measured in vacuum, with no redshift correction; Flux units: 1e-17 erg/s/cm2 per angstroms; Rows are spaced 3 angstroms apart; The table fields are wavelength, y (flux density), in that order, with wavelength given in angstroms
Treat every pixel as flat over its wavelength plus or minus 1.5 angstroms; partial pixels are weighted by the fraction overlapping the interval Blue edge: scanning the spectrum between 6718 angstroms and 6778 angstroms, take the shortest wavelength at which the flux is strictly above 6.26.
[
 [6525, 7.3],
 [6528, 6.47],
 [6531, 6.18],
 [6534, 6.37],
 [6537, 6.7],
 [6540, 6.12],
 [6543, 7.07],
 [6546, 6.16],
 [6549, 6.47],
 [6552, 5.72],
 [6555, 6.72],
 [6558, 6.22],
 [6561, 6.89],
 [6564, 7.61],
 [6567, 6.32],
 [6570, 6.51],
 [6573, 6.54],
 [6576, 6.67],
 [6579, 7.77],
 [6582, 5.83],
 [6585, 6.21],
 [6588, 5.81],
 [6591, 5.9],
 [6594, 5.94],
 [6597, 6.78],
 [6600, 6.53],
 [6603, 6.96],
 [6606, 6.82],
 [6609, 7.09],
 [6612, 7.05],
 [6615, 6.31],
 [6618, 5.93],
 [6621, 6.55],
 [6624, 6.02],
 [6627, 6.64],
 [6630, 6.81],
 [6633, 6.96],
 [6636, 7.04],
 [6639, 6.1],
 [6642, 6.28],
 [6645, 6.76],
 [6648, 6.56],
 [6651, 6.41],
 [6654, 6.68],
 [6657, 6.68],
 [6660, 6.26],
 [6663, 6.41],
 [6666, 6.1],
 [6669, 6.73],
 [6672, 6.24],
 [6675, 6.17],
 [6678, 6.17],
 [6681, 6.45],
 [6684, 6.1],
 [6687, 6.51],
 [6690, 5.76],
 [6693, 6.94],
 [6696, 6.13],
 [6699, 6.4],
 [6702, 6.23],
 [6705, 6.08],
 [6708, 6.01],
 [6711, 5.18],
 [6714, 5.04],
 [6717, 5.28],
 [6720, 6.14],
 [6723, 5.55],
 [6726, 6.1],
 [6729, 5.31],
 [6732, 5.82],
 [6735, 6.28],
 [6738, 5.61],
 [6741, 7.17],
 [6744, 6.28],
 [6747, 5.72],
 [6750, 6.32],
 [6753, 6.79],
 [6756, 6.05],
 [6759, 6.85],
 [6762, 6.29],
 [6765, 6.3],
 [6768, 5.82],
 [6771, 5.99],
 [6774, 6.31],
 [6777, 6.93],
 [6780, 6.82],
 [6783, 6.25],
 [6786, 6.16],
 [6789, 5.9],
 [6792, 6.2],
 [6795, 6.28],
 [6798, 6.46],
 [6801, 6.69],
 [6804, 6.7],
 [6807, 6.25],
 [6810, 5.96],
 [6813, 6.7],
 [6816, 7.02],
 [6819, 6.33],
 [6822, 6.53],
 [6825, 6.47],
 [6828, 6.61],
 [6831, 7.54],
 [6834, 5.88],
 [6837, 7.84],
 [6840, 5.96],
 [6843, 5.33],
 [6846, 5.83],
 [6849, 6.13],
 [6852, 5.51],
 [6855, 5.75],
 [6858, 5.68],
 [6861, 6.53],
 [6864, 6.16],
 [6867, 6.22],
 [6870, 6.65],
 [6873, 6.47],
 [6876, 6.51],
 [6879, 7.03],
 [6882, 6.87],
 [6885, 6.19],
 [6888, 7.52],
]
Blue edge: 6735 angstroms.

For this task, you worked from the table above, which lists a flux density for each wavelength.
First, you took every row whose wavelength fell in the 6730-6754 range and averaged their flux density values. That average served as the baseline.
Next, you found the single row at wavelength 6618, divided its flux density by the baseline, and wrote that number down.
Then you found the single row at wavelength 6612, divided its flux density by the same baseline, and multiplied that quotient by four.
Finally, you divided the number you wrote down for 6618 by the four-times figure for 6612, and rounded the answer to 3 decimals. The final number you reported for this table 0.210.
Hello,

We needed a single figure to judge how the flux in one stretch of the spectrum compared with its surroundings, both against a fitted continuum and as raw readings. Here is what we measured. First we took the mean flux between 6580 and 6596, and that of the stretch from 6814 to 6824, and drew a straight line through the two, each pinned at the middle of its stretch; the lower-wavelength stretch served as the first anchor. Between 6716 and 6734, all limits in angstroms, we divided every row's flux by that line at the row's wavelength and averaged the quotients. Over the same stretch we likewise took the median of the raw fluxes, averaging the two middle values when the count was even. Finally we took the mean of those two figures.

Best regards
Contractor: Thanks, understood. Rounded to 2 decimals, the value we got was 3.29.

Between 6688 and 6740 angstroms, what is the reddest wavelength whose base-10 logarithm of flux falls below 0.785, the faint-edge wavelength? 6738 angstroms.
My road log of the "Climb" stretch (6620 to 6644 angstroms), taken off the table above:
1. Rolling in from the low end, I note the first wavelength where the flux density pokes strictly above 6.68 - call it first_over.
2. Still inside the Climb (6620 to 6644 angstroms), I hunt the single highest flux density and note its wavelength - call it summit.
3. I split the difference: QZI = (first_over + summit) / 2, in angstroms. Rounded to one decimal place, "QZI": 6633.0 angstroms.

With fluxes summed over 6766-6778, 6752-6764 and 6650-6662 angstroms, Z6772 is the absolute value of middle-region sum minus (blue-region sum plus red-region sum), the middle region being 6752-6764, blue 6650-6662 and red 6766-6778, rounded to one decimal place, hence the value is 25.1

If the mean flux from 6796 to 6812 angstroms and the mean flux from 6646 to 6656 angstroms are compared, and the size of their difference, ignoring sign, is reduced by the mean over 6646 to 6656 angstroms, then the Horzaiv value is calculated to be -6.4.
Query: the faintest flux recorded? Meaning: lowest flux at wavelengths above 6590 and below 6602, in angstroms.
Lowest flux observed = 5.9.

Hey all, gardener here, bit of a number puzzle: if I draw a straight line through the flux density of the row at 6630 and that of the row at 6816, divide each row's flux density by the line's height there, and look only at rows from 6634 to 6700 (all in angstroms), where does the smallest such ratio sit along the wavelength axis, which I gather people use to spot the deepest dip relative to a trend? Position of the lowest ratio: 6690 angstroms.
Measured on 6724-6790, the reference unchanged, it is 6729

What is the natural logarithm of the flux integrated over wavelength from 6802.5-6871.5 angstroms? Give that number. 6.1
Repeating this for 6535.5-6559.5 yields 5.0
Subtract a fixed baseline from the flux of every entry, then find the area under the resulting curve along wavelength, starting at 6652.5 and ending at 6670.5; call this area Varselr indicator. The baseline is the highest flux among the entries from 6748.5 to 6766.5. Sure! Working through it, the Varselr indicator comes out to -6.7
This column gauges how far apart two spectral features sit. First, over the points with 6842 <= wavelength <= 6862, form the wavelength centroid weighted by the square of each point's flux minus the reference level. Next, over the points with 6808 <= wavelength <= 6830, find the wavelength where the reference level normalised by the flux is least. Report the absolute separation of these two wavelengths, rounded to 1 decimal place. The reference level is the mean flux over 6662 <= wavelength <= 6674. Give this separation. 33.6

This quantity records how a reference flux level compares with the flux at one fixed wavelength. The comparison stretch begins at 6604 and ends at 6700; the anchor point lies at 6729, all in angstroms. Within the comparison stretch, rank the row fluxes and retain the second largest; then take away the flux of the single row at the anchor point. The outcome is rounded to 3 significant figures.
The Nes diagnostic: 1.74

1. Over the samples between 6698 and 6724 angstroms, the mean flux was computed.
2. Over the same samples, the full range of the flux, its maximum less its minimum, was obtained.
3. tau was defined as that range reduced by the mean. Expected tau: -4.4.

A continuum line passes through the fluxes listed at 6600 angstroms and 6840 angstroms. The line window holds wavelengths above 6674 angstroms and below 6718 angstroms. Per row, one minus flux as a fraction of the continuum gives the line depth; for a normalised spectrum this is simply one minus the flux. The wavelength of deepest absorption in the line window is 6714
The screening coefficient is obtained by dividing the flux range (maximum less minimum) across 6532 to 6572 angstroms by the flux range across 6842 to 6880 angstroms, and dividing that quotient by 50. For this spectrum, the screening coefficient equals 0.022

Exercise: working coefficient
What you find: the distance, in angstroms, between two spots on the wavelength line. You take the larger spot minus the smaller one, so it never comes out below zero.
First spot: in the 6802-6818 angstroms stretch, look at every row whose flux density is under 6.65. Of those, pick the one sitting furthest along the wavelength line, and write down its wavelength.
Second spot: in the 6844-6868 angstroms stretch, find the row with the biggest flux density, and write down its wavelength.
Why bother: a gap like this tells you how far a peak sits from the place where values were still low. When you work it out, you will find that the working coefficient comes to 51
